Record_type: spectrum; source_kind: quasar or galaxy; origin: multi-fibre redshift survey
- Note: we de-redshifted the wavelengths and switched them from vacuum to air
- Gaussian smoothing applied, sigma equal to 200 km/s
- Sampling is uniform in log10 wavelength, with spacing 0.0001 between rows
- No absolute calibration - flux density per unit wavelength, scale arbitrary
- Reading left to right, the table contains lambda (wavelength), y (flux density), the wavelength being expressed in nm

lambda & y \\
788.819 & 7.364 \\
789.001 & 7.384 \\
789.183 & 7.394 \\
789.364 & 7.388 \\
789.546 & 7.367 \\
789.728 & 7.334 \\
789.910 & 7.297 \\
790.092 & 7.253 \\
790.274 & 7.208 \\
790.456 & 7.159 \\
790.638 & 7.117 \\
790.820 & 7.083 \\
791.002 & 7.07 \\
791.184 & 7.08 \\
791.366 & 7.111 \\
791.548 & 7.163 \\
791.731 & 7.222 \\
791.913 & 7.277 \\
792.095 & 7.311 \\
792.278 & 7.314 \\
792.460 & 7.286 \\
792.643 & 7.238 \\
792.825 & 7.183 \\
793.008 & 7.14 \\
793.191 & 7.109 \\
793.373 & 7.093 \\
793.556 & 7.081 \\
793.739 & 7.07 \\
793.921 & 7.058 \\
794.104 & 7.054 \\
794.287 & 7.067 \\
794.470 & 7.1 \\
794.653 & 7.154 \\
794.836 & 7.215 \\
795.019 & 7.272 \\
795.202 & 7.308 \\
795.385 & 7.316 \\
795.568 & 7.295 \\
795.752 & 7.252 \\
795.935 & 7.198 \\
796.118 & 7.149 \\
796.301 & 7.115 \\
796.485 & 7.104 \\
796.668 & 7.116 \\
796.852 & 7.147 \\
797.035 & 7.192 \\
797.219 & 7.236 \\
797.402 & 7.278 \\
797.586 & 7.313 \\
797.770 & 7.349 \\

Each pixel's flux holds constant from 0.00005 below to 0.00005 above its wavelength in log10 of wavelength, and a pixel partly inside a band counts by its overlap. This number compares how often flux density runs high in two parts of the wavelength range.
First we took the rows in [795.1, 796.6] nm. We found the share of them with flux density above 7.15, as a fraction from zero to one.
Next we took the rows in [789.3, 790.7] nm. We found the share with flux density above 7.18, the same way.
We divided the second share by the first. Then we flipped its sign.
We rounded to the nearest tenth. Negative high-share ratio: -1.2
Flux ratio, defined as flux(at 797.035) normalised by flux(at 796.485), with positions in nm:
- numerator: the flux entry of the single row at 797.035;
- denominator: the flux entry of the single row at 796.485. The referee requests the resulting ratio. 1.01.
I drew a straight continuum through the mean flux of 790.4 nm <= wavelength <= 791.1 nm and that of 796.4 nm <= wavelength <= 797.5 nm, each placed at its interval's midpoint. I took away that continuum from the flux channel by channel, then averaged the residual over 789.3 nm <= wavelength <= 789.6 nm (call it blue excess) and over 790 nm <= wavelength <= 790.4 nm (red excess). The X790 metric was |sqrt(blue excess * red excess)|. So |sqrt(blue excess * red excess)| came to 0.19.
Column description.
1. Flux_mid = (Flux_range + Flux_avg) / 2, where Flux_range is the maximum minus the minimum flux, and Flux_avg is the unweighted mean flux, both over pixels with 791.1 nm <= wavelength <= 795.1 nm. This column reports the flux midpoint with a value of 3.71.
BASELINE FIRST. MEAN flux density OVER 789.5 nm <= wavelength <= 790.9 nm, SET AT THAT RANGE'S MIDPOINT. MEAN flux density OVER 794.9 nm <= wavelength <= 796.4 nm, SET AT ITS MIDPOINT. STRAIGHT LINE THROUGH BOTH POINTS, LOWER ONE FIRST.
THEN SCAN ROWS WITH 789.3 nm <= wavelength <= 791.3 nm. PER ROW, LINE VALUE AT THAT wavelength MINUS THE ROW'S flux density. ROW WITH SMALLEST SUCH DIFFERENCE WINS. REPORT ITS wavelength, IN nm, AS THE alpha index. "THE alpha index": 789.364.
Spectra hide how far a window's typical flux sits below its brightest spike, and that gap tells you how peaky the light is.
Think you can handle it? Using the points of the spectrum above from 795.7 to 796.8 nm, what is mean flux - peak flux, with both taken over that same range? -0.10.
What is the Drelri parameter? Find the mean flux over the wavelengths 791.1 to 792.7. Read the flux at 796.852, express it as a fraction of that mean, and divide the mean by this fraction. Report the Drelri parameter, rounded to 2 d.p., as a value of 7.30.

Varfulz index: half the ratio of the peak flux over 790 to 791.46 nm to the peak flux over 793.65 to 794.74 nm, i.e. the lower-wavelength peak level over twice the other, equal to 0.507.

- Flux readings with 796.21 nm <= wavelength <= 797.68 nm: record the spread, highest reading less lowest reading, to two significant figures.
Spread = 0.21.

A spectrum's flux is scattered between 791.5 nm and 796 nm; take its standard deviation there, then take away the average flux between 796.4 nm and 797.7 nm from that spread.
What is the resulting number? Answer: -7.11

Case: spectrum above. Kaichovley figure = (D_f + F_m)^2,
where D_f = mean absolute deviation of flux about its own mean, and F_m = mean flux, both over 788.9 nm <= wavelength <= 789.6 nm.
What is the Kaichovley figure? 54.6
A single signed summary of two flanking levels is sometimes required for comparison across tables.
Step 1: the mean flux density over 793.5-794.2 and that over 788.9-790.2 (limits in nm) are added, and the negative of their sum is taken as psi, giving -14.4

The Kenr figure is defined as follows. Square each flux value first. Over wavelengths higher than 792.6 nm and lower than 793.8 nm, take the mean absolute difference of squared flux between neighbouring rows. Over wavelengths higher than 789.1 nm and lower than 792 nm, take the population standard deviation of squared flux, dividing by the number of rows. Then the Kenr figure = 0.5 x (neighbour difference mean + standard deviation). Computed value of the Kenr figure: 1.00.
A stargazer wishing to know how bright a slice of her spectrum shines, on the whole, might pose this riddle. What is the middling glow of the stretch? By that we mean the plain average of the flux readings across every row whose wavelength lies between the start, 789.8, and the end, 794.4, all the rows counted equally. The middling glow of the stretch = 7.16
